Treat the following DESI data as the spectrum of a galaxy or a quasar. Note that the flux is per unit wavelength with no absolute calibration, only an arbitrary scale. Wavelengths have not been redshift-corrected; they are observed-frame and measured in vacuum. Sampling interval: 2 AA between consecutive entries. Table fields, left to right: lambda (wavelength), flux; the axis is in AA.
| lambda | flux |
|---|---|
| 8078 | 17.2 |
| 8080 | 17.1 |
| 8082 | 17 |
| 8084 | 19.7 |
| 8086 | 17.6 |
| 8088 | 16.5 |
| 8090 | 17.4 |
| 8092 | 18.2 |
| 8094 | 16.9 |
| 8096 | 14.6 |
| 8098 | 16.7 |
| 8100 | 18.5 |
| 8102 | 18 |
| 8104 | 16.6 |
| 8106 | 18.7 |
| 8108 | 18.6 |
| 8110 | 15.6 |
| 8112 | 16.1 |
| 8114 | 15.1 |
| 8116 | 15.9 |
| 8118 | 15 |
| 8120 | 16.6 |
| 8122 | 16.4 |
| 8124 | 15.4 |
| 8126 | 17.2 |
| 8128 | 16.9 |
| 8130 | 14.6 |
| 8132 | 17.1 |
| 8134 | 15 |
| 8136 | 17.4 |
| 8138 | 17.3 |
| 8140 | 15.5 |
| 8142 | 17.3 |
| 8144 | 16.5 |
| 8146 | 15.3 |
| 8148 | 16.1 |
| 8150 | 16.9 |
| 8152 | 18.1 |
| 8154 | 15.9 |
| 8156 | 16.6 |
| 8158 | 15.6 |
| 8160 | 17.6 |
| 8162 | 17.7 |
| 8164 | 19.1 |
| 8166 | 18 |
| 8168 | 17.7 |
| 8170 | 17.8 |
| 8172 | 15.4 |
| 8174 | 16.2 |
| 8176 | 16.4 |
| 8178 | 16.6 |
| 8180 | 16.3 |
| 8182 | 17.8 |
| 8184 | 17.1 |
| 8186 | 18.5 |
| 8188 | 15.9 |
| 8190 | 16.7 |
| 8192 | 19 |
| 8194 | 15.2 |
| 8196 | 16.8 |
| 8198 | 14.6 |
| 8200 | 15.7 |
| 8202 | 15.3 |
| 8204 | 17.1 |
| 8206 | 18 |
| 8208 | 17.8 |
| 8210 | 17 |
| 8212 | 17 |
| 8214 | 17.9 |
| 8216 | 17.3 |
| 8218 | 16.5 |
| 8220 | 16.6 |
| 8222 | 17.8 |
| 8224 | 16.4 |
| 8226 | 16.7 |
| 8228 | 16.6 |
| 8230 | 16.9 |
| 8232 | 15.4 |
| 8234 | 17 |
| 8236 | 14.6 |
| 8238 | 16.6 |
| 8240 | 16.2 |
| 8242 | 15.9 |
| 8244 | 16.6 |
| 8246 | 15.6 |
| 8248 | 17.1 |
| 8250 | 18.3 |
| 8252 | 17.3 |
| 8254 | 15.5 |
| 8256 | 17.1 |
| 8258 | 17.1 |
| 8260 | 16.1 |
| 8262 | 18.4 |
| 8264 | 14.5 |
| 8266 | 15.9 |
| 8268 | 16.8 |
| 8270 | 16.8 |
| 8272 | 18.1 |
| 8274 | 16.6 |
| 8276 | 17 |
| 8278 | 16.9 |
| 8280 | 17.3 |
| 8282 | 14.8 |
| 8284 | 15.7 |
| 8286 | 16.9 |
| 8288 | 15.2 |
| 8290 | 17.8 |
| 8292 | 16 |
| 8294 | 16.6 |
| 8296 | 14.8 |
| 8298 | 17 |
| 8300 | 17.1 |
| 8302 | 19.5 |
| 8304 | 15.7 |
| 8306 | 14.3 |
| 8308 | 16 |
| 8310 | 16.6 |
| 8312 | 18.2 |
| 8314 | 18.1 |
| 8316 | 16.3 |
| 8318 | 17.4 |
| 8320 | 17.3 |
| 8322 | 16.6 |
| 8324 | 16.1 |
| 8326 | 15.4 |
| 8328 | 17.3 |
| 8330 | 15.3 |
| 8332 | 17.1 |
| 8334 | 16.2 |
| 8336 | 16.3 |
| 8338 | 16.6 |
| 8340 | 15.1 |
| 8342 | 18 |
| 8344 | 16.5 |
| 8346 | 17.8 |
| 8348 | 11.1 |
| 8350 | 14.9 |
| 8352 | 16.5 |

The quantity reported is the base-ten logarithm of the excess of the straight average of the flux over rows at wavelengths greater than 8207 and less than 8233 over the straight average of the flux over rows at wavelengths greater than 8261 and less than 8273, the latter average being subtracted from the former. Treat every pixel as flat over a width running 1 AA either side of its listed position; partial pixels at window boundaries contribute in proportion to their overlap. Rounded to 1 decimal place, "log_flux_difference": -0.8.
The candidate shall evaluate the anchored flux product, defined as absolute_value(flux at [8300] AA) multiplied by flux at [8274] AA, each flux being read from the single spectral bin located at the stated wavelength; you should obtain 284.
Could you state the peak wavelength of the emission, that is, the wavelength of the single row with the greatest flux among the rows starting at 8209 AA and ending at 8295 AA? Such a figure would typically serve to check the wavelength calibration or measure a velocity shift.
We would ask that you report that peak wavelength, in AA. 8262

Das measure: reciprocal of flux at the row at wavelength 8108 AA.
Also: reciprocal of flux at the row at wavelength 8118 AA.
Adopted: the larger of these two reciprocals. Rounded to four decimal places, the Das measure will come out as 0.0667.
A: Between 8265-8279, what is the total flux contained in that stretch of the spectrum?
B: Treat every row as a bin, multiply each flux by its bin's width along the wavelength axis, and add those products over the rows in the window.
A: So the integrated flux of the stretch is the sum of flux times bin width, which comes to 236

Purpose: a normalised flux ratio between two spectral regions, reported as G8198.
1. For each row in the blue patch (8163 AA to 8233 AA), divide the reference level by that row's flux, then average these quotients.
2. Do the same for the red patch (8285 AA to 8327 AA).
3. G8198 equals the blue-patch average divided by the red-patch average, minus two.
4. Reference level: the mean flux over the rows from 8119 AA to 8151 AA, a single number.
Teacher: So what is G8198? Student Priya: -1.02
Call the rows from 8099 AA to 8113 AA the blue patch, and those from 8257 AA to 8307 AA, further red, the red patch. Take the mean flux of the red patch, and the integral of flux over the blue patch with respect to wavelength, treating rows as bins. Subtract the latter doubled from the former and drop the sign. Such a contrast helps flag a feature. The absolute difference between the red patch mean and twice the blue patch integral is 472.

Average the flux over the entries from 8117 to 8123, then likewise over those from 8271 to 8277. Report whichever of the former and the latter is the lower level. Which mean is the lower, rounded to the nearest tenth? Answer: 16.0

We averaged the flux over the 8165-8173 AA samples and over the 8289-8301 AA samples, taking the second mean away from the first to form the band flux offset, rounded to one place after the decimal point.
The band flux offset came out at 0.7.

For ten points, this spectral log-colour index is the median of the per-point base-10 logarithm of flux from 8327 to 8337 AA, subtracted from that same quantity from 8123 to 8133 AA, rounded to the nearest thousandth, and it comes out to 0.016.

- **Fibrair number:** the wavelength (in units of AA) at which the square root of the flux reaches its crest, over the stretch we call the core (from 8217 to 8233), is 8222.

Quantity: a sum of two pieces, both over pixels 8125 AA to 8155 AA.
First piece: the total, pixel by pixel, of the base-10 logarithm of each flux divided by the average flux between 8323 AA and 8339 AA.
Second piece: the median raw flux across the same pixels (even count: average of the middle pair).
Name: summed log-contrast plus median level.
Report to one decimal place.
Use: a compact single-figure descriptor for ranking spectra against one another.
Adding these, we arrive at 17.0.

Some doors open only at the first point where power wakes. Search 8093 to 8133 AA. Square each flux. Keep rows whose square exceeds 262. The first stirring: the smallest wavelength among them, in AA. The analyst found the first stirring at 8094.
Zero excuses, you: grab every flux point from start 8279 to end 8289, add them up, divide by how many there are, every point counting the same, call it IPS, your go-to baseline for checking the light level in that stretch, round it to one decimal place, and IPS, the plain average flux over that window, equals 16.0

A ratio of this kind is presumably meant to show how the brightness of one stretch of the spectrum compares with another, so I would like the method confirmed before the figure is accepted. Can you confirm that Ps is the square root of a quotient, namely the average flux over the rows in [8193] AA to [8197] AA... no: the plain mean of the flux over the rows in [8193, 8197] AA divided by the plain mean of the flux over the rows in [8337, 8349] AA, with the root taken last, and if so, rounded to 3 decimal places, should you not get 1.005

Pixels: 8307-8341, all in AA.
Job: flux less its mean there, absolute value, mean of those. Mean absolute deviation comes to 0.70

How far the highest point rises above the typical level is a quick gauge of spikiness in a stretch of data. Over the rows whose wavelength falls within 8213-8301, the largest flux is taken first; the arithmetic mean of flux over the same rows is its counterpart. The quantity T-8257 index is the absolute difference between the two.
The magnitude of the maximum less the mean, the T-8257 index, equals 1.8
